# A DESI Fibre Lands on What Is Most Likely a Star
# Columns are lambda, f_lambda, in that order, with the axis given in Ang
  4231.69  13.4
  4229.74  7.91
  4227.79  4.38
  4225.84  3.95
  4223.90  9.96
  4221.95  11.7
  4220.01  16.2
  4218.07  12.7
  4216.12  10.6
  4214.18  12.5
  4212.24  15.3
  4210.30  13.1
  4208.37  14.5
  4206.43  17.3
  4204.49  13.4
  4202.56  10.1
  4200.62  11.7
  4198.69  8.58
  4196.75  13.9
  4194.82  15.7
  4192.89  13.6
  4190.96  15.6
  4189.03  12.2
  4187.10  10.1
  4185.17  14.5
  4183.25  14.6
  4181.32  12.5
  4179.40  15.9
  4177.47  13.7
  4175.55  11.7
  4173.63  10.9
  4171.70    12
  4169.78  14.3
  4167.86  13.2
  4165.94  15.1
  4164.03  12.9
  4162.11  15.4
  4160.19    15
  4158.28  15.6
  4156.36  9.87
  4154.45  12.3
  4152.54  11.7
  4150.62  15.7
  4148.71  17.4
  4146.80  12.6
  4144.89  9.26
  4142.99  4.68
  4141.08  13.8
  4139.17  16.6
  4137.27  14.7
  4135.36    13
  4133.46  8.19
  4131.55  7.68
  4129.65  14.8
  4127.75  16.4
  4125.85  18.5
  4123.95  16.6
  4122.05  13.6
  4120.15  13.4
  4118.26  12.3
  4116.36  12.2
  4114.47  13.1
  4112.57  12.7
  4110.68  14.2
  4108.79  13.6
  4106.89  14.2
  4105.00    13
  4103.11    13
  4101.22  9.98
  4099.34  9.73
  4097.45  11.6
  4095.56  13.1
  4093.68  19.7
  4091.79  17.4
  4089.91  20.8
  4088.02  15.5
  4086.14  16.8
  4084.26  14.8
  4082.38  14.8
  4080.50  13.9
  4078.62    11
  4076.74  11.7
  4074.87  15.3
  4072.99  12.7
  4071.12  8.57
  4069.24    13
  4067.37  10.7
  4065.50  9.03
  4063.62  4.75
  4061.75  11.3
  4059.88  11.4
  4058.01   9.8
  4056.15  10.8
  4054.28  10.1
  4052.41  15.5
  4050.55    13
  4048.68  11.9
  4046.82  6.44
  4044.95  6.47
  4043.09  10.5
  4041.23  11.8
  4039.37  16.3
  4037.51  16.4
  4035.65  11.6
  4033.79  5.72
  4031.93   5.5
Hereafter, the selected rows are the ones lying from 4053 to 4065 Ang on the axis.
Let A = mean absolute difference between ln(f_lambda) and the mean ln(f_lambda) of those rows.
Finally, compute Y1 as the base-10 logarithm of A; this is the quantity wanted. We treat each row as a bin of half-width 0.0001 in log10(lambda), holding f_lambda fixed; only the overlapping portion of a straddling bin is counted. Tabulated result -0.65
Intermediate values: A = 0.225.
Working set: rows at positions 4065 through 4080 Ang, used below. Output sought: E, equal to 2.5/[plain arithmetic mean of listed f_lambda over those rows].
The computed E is 0.217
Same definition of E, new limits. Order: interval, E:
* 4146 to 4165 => 0.181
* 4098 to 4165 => 0.191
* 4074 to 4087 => 0.178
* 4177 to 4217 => 0.188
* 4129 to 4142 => 0.197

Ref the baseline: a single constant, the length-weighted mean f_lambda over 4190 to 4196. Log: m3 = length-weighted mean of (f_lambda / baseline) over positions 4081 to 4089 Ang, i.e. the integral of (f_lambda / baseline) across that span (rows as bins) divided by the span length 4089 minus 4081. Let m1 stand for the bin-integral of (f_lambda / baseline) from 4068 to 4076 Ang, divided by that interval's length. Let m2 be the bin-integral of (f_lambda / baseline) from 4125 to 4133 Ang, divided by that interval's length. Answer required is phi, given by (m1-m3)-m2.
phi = -1.14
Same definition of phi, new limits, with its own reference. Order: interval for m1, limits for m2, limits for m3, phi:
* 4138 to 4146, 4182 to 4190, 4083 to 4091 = -1.24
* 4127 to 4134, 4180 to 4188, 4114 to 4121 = -0.94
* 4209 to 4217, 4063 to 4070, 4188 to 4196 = -0.72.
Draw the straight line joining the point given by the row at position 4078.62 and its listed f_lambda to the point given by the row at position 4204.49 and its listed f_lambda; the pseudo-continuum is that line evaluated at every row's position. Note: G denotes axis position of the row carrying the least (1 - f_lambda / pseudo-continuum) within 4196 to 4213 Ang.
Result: 4206.43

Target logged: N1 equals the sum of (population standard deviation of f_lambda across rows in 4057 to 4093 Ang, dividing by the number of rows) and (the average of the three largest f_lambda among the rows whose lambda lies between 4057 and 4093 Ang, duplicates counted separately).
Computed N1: 21.9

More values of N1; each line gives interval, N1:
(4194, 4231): 20.0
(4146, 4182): 18.3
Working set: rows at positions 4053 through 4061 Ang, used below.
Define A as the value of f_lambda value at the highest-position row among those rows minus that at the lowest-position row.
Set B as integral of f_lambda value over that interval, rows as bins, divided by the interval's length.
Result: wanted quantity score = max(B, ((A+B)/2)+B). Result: 17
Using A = 1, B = 10.8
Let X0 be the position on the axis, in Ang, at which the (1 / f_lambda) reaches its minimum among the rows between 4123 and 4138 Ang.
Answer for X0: 4125.85 Ang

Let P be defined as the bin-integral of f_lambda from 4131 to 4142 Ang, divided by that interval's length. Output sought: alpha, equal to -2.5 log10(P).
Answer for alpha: -2.74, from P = 12.5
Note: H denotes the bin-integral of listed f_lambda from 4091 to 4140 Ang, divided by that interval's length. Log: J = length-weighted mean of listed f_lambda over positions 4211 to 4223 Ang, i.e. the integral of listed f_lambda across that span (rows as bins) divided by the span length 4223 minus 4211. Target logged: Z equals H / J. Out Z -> 1.03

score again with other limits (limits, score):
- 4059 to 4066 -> 12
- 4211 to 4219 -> 18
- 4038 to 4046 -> 12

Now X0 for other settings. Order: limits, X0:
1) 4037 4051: 4037.51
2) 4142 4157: 4148.71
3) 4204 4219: 4206.43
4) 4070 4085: 4074.87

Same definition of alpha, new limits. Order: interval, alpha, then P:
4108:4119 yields -2.79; 13.0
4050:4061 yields -2.67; 11.7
